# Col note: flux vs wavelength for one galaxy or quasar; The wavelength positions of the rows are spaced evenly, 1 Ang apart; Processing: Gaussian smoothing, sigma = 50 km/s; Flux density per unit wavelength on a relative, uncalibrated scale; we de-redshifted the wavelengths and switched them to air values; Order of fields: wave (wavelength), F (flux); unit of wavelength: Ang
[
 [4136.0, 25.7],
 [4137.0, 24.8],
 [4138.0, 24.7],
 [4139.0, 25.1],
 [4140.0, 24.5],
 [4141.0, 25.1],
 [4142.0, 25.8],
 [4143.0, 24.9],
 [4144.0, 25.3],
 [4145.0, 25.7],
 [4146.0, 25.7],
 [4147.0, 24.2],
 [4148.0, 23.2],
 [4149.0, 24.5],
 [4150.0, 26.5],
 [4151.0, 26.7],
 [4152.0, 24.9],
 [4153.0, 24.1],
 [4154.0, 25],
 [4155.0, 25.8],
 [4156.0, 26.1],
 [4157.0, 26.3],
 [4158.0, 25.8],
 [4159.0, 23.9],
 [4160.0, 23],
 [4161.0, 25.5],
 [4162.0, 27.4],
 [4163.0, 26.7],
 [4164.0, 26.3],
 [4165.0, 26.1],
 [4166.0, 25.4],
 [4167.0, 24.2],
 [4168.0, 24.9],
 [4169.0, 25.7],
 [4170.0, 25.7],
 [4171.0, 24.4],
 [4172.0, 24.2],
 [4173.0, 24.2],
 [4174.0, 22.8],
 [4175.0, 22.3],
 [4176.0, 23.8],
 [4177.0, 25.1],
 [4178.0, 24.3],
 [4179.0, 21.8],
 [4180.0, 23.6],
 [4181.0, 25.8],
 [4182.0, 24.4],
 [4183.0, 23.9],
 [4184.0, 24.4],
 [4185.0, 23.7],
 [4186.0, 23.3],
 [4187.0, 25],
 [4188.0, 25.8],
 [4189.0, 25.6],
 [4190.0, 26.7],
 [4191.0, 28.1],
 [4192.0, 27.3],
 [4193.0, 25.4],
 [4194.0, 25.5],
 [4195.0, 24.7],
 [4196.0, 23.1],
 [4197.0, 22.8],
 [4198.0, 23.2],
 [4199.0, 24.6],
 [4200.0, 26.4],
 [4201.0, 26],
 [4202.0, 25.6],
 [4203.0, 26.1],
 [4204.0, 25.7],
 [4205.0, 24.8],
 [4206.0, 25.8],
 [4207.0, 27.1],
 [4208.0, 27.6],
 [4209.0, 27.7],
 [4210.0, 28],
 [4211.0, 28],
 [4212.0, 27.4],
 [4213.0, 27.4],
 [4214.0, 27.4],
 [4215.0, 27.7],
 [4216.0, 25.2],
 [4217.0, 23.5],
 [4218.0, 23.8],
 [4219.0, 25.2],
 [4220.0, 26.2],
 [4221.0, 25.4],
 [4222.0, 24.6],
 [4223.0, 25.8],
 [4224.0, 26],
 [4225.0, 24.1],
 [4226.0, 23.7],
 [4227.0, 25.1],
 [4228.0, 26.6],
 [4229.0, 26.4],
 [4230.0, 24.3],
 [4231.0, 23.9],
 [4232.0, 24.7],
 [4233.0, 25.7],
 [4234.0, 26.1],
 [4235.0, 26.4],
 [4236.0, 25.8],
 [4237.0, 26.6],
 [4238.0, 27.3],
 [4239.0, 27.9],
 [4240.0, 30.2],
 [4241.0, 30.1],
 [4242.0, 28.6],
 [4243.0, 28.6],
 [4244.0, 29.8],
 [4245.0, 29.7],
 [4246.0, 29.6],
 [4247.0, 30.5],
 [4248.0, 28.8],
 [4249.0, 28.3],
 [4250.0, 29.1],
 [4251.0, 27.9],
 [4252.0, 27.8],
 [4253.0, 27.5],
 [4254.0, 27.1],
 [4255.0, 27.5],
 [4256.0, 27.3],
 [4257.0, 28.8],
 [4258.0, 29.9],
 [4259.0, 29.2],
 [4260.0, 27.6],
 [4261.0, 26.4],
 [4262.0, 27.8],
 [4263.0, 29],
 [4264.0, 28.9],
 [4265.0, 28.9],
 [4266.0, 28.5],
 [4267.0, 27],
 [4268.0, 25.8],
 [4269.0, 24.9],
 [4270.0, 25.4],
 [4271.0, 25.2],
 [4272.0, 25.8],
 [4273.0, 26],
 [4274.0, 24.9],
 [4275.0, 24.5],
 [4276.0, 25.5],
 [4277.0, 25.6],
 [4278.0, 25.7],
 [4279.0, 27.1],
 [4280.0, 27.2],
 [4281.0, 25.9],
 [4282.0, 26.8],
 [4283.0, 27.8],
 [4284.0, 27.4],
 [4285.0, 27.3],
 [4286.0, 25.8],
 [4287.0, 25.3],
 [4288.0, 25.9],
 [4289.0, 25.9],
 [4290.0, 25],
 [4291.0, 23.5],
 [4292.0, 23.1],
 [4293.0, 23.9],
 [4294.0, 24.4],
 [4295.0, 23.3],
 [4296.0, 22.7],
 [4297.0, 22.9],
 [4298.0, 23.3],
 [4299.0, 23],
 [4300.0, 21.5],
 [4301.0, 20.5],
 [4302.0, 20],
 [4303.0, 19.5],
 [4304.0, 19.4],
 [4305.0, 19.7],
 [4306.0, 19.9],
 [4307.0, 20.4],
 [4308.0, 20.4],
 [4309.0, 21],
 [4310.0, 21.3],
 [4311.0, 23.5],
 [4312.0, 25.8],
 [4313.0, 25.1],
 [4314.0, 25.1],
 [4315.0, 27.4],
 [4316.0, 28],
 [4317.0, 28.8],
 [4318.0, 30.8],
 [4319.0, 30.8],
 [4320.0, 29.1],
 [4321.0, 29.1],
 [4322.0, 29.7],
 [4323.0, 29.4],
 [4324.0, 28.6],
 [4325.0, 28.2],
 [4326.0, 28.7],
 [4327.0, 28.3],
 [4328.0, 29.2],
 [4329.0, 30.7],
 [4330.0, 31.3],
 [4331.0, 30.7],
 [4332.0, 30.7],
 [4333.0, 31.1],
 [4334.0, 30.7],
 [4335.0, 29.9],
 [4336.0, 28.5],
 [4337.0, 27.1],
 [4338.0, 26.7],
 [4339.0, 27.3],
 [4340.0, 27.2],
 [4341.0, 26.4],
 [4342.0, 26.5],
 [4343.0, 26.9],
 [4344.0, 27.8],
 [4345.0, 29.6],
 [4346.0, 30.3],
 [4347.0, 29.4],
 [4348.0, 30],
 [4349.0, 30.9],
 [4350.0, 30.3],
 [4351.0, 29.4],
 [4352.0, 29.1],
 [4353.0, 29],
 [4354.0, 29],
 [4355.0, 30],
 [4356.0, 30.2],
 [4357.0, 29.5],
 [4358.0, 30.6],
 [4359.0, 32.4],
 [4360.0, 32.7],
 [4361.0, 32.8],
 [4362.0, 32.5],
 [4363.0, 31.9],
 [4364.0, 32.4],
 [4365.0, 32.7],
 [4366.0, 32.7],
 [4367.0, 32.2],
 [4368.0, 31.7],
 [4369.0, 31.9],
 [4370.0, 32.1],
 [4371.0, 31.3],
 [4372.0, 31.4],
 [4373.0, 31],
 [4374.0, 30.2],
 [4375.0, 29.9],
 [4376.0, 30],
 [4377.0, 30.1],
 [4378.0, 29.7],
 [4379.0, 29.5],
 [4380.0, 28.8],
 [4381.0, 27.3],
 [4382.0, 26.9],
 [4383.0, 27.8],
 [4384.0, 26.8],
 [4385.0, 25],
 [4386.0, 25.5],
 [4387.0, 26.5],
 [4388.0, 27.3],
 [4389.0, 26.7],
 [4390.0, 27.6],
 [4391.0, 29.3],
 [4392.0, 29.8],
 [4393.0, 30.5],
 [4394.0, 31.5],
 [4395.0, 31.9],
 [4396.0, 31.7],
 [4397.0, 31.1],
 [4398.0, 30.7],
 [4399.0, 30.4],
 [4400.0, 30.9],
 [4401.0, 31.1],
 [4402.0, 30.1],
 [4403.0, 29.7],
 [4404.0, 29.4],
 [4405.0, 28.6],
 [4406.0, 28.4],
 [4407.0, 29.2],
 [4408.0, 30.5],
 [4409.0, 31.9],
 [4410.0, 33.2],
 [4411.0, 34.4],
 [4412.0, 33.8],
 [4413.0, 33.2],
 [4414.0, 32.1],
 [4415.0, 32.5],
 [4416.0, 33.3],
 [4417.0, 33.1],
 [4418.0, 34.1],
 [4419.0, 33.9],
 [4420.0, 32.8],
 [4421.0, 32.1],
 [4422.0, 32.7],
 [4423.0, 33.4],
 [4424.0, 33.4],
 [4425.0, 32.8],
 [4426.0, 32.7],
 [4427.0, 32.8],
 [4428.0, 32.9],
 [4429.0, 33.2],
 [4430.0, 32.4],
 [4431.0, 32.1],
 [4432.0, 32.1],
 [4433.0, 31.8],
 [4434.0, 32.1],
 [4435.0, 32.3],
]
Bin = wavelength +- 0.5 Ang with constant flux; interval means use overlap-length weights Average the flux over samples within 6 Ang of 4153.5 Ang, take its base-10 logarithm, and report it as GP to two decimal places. 1.40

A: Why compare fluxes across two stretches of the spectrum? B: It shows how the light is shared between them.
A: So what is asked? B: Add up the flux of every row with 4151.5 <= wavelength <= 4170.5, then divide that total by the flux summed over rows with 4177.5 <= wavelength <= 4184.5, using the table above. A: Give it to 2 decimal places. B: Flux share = 2.87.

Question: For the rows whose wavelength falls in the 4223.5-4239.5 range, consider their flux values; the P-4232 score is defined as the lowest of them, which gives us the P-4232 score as 23.7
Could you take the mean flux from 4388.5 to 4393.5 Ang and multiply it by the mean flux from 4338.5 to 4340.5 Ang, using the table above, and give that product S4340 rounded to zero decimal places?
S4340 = 784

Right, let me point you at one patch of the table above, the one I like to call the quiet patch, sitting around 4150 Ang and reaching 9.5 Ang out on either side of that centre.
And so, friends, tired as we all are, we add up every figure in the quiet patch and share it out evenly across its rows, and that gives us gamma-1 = 25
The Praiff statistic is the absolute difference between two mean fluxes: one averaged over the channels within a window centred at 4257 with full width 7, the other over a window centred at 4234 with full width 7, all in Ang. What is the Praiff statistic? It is 2.6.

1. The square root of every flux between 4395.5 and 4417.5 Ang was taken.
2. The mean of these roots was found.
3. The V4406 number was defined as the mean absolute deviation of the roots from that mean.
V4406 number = 0.13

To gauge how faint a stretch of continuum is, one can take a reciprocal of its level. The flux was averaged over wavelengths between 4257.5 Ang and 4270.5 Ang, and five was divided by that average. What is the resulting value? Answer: 0.181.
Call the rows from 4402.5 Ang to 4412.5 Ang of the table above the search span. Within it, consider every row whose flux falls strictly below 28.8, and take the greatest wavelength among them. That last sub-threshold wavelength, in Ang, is 4406.0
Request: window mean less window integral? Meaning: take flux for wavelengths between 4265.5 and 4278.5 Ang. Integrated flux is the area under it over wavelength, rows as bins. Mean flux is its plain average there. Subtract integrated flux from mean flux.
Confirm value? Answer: -309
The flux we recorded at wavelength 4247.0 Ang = 30.5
